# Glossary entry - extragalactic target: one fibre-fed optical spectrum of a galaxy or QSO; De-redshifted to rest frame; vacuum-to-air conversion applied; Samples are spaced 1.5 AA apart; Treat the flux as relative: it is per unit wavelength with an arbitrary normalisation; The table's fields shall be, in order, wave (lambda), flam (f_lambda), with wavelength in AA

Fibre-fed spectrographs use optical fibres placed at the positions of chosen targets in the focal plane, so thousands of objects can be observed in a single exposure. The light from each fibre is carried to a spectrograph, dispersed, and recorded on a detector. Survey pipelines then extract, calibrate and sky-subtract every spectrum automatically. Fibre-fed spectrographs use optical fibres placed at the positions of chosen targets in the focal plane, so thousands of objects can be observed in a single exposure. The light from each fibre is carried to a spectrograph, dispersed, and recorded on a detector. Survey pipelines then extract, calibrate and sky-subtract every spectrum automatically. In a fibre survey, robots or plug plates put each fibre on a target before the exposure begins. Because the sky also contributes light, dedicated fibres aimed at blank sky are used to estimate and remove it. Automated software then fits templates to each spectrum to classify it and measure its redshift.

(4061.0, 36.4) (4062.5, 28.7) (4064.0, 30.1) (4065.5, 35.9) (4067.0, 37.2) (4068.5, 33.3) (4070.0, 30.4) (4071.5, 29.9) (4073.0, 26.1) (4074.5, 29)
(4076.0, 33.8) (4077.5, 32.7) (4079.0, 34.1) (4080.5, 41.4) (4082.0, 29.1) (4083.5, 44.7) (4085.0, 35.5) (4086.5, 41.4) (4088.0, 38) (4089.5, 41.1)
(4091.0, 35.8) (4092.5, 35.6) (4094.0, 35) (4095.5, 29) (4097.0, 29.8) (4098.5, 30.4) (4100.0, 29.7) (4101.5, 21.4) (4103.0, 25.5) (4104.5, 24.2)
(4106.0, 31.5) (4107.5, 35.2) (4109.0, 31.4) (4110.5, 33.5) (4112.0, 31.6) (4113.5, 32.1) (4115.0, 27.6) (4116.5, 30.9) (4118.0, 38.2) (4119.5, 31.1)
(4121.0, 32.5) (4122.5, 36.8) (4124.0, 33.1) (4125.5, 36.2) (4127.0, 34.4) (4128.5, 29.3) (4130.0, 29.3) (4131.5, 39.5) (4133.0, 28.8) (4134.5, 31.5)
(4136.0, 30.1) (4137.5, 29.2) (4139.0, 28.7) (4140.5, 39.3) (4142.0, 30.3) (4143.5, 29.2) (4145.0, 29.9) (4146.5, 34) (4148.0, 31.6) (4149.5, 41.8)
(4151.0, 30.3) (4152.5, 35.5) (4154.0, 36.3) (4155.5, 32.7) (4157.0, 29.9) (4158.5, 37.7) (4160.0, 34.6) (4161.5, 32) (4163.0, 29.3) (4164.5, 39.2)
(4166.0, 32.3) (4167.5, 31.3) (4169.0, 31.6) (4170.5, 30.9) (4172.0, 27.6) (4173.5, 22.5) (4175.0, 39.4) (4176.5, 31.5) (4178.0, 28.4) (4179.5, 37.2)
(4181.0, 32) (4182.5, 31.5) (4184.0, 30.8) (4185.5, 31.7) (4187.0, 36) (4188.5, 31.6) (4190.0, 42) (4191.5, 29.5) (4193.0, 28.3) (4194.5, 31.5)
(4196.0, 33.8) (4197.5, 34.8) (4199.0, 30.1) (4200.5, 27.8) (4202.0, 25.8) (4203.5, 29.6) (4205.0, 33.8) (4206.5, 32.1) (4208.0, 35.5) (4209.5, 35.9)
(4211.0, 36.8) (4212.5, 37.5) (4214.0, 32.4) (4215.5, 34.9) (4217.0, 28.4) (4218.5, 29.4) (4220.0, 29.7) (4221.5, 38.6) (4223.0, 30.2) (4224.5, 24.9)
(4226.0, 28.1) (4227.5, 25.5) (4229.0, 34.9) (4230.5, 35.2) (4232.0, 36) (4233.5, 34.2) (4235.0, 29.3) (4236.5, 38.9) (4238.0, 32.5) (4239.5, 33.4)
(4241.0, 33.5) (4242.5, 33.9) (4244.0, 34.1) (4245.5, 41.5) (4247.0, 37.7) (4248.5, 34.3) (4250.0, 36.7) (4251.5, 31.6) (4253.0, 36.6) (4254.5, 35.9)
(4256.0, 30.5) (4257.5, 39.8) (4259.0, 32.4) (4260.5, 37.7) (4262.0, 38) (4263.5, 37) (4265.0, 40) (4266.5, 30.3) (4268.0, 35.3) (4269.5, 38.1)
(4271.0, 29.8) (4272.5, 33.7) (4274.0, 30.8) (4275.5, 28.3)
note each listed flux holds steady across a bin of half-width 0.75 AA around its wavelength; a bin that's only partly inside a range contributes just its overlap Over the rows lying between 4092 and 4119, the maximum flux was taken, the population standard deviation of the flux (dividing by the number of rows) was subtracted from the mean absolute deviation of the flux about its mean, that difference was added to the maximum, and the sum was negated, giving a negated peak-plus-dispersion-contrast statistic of -37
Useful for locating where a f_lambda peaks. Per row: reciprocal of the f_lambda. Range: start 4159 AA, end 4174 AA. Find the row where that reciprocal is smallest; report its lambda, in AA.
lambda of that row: 4164.5 AA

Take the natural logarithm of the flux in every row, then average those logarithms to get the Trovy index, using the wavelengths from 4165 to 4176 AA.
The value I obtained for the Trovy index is 3.42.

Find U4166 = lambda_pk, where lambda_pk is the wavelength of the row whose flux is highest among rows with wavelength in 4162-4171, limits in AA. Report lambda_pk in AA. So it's 4164.5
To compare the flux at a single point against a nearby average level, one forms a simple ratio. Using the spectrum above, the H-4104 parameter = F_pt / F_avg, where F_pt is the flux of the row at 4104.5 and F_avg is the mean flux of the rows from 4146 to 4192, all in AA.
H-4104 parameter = 0.73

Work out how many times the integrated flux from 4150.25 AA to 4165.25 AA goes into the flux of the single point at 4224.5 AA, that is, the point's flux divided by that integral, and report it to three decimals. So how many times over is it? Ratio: 0.049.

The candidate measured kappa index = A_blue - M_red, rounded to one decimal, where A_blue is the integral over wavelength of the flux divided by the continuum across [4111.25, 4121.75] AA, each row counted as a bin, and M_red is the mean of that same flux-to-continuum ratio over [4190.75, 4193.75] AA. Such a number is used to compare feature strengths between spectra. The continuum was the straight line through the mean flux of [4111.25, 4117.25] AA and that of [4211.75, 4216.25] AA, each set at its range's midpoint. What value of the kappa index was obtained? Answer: 10.1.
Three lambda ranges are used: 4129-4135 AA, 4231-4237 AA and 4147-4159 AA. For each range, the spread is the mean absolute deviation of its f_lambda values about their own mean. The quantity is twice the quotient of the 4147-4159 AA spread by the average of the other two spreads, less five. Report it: -2.93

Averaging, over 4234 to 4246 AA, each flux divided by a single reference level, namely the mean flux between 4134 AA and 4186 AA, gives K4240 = 1.07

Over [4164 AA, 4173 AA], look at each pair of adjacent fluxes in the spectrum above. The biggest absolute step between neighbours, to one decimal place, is 6.9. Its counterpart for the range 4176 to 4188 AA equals 8.8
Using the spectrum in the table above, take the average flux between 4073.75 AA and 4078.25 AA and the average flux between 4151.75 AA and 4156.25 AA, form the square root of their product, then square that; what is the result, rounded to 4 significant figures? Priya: 1109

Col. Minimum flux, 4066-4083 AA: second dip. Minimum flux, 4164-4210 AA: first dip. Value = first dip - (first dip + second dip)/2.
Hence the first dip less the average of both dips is -1.8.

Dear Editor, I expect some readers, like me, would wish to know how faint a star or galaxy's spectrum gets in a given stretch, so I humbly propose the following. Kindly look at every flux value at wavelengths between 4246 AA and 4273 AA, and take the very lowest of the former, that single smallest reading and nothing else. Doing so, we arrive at 29.8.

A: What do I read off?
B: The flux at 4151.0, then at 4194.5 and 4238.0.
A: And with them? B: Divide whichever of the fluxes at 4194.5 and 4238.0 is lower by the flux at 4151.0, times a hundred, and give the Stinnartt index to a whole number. 104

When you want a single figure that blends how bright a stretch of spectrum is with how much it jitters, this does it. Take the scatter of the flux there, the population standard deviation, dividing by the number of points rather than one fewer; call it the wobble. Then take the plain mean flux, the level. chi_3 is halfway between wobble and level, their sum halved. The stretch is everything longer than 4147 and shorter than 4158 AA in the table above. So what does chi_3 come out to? 19.0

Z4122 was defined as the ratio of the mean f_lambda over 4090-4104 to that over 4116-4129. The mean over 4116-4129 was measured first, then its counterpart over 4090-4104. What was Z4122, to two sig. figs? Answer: 0.90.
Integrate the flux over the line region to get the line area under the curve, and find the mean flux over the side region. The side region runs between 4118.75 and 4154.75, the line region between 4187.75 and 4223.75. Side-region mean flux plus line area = 1203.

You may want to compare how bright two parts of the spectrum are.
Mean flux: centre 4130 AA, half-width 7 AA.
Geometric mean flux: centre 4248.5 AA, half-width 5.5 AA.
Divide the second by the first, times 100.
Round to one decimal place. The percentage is 110.7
